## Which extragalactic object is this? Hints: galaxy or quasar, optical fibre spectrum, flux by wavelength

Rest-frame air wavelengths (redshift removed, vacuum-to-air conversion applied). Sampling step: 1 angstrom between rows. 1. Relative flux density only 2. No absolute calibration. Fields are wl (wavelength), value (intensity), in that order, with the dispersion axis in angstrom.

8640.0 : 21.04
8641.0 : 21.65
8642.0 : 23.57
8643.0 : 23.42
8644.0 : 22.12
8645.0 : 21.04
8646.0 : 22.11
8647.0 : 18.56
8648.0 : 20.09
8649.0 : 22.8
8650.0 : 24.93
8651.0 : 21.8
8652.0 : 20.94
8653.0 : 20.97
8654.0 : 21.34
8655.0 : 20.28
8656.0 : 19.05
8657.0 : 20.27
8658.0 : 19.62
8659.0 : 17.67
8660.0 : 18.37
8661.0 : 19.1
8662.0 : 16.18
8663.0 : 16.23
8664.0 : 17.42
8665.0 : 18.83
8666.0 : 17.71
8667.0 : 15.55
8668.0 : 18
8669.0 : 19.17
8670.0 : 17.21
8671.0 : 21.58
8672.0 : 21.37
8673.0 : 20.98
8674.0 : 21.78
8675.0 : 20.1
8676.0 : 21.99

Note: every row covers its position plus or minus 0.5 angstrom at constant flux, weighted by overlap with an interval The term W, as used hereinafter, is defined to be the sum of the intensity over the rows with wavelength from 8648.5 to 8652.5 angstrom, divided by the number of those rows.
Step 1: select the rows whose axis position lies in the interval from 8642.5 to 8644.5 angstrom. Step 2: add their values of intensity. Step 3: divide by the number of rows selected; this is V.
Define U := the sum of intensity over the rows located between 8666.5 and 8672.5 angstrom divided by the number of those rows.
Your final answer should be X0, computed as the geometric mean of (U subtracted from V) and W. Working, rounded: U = 18.8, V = 22.8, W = 22.6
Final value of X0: 9.5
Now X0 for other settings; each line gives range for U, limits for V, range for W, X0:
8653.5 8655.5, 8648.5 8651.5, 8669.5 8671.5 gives 6.8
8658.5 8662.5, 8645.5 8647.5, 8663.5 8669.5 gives 6.7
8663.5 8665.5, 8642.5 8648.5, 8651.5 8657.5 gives 8.0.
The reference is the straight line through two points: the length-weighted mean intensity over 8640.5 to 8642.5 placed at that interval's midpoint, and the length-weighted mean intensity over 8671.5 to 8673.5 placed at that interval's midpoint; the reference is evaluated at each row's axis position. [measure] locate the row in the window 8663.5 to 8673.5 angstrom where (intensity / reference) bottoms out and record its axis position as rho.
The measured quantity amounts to 8667.0 angstrom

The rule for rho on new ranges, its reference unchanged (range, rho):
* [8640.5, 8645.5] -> 8645.0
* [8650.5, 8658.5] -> 8656.0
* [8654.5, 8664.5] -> 8662.0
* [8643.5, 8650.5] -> 8647.0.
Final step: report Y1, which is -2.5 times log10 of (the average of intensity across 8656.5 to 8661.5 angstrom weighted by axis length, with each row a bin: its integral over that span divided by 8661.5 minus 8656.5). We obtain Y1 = -3.20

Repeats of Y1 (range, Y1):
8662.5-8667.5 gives -3.09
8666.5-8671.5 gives -3.16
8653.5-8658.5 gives -3.26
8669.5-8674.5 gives -3.28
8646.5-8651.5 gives -3.34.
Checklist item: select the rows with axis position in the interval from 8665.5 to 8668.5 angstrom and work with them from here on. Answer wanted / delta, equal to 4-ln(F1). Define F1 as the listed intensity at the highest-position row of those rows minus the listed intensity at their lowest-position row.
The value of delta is 5.2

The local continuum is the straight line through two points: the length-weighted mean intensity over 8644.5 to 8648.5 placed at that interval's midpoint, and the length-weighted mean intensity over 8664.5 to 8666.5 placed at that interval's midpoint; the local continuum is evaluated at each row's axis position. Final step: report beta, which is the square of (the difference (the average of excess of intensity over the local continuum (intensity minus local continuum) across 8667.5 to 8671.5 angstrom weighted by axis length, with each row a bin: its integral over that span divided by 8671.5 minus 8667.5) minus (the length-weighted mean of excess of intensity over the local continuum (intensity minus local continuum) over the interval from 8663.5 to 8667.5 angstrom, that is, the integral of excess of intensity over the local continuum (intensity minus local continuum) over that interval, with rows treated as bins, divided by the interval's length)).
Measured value 4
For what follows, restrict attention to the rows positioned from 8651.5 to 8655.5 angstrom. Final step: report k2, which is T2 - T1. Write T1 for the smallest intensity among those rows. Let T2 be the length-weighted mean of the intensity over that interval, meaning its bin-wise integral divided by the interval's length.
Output 0.6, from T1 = 20.28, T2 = 20.9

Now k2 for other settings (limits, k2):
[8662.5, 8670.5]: 2.0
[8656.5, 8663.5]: 2.0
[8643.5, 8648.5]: 2.2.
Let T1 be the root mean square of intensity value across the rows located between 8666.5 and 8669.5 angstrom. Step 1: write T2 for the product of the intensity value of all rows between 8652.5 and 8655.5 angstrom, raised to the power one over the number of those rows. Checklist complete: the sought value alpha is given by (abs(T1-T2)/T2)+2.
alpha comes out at 2.154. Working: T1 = 17.6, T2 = 20.9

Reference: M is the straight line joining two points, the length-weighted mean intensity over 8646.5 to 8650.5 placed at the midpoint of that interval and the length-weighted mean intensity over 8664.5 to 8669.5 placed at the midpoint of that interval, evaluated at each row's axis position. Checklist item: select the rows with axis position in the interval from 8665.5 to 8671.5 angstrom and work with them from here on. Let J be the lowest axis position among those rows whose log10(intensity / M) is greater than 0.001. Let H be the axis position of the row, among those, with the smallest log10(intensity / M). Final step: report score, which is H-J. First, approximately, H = 8667.0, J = 8668.0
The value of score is -1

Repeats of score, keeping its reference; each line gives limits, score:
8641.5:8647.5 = 5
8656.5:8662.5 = 5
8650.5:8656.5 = 5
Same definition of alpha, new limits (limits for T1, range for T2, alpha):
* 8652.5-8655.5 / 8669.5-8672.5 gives 2.046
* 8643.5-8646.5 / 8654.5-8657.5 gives 2.096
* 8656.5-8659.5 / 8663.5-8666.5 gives 2.069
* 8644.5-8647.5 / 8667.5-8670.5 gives 2.139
